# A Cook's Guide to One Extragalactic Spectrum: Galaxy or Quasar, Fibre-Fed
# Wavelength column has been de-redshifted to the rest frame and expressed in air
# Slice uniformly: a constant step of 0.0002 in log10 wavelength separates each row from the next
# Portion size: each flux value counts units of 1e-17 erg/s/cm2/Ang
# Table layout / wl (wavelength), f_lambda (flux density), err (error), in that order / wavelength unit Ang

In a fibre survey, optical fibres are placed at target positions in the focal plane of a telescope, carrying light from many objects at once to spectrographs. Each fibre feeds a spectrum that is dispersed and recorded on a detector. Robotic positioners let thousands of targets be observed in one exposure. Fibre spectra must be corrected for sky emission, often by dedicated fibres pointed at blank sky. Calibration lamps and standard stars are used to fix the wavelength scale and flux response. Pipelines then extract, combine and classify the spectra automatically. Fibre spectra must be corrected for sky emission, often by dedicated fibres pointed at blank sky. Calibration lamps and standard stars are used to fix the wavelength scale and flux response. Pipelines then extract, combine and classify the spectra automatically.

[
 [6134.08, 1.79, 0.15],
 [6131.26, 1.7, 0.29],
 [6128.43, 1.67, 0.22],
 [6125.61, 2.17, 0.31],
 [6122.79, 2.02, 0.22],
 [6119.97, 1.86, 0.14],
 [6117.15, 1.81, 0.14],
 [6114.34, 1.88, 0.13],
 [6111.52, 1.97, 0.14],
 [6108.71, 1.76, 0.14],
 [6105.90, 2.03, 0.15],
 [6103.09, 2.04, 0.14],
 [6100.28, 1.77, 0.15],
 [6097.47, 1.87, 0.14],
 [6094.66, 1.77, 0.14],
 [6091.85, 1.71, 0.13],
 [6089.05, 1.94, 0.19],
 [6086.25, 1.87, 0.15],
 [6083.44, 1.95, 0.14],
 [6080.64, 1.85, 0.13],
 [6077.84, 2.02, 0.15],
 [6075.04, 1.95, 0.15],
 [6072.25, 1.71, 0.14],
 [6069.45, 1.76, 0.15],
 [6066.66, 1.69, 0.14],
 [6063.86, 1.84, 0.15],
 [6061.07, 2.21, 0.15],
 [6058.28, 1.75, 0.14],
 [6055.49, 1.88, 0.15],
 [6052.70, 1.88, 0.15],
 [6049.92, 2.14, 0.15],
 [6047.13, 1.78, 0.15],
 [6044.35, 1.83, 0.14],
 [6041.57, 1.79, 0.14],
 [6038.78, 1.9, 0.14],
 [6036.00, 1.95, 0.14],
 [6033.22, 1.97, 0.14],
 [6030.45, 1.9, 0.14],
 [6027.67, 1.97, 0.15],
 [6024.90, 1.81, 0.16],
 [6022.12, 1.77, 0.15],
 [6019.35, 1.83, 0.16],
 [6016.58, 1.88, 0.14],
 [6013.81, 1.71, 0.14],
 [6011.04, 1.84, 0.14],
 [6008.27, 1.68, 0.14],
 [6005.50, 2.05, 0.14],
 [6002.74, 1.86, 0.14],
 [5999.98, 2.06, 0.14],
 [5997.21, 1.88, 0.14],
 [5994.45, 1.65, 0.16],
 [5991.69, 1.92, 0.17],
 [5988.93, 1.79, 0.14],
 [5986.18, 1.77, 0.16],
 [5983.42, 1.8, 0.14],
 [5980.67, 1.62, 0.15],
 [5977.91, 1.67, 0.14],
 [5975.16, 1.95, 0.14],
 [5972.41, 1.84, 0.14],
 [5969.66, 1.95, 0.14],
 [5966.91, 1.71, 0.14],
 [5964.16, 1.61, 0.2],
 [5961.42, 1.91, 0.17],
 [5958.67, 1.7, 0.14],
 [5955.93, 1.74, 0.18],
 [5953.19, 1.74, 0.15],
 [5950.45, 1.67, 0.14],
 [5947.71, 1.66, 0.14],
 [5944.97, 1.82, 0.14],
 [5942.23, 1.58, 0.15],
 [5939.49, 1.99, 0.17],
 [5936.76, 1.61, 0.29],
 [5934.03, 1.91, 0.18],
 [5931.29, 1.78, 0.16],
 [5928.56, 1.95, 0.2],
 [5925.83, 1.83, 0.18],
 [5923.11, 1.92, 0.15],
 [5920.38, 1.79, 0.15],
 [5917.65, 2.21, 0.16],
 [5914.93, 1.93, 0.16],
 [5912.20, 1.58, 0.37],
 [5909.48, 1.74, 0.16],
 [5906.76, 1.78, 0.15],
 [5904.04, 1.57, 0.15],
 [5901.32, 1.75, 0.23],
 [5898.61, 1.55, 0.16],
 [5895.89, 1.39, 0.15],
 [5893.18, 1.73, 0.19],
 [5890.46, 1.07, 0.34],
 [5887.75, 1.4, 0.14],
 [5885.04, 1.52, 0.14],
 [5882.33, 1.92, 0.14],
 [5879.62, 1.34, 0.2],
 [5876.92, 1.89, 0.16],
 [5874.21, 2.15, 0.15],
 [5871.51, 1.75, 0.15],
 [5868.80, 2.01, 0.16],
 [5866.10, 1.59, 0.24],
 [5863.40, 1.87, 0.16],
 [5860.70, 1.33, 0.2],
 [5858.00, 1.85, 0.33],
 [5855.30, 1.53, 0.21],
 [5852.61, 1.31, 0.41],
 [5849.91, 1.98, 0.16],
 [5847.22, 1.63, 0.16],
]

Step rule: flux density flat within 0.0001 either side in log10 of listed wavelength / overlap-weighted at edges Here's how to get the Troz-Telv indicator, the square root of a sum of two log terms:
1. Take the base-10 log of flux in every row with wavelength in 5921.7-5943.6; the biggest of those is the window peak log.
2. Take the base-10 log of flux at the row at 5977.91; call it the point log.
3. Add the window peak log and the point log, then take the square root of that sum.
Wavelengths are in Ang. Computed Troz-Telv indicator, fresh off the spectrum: 0.722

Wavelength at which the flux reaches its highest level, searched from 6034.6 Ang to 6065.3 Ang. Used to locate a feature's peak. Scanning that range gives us 6061.07 Ang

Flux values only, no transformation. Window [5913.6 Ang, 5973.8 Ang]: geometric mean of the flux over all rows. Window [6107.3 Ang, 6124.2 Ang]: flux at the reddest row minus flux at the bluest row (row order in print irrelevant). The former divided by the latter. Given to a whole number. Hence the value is 7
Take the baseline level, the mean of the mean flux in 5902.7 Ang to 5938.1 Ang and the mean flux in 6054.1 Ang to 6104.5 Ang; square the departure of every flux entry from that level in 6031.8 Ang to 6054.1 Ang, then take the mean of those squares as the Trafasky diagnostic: 0.016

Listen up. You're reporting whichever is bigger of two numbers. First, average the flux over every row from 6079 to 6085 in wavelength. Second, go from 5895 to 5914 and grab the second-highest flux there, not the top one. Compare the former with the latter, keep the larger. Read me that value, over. 1.90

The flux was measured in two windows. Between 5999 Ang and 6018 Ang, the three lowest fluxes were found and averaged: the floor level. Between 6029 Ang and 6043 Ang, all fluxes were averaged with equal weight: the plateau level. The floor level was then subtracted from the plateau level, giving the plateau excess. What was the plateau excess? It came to 0.16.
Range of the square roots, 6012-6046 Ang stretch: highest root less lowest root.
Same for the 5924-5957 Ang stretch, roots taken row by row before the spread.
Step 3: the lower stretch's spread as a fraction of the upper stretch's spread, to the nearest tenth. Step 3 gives 1.6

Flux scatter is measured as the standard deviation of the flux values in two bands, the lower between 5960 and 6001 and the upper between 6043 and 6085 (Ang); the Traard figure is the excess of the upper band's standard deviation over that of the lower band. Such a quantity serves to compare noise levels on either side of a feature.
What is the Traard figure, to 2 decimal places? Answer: 0.01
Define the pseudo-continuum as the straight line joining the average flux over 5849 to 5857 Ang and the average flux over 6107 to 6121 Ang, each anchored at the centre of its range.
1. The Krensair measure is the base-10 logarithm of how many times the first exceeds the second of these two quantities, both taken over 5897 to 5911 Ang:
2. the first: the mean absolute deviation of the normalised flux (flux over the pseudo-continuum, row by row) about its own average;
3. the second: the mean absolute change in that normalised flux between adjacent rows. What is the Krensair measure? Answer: -0.23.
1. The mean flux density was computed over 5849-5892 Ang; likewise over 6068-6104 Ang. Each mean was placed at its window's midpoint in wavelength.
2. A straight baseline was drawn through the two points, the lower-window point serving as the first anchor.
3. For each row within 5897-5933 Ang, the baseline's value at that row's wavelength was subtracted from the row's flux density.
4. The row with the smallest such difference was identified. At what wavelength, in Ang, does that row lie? 5898.61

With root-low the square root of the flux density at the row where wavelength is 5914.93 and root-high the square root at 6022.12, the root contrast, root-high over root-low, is 0.96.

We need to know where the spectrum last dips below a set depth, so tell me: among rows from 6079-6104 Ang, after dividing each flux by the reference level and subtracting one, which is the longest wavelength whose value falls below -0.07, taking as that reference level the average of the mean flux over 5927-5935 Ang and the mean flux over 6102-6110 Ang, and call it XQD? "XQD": 6100.28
